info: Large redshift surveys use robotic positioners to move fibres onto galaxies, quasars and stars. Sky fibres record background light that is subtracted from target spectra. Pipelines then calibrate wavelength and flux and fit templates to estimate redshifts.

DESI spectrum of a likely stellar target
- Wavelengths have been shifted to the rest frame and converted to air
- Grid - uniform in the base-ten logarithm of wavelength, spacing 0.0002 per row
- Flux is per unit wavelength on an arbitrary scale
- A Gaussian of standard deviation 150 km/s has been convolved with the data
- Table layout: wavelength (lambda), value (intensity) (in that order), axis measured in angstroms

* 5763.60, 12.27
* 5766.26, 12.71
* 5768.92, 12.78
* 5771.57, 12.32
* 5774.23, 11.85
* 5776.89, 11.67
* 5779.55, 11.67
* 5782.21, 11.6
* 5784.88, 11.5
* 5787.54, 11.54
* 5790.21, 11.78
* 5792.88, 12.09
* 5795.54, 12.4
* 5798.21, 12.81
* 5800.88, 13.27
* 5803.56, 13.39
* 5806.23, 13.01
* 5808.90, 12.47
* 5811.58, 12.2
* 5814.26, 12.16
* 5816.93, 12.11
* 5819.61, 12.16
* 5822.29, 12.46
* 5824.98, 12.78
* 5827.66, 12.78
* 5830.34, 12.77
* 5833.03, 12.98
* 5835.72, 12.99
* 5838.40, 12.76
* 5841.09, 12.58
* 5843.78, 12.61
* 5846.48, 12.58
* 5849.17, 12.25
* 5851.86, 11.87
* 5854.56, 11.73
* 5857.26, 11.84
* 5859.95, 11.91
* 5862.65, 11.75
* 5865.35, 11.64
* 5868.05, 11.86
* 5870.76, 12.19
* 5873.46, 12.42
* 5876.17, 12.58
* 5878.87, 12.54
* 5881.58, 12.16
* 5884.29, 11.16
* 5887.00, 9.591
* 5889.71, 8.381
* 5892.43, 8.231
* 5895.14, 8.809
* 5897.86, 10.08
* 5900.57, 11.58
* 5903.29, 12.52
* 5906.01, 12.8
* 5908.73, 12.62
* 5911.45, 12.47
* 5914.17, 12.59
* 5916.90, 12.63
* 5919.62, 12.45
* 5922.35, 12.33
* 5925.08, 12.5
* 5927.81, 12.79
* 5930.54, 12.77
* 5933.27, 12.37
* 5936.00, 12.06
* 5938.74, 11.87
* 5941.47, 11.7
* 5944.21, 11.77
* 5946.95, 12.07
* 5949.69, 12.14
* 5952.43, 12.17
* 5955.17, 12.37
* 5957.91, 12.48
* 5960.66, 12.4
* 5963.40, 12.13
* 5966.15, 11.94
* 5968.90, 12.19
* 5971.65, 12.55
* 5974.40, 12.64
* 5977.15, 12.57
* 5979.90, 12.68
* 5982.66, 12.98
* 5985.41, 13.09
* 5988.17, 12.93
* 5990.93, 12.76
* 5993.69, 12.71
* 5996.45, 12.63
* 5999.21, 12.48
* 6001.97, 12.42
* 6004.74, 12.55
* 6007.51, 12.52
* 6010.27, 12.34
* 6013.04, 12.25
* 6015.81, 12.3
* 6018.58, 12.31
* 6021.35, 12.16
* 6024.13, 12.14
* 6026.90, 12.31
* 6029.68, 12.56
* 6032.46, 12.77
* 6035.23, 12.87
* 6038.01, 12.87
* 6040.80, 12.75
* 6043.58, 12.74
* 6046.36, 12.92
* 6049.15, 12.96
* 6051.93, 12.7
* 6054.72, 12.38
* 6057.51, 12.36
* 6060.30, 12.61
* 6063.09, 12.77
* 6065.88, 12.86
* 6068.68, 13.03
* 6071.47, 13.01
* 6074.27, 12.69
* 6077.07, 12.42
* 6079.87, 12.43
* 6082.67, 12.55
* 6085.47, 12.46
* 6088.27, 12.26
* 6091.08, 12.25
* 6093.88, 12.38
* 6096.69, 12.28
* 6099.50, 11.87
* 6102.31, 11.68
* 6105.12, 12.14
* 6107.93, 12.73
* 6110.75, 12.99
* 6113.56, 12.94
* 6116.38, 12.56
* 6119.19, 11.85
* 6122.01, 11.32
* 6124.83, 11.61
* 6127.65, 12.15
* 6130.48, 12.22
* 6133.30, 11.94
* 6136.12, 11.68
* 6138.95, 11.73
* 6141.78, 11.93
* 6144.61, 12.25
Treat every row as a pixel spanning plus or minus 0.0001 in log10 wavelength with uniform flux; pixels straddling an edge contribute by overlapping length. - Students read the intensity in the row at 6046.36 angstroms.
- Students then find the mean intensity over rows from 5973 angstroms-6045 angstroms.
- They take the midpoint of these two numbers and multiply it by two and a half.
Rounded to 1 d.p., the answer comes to 31.9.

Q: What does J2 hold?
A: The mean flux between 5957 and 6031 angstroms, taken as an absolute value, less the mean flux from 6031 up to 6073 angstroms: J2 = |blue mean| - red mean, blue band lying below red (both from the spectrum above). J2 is -0.29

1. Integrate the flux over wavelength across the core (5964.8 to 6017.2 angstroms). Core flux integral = 658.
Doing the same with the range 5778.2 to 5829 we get 626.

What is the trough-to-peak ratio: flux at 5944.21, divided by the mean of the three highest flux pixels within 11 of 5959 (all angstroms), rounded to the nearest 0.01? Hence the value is 0.95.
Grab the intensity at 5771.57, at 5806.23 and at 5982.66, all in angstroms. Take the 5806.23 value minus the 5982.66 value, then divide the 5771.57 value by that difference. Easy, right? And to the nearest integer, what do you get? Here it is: 411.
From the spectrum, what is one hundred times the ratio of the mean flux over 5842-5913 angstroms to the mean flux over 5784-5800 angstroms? 96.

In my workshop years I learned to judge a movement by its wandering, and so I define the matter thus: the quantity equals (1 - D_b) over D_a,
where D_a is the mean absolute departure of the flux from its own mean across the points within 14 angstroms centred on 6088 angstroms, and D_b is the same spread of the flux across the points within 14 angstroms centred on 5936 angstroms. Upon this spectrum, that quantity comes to 6.7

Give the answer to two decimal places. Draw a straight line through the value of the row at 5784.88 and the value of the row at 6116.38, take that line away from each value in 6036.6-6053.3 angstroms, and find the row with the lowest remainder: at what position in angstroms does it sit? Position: 6051.93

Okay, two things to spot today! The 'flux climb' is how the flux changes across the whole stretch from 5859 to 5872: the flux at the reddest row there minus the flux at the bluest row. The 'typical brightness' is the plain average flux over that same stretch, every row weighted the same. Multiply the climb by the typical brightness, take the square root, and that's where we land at 1.8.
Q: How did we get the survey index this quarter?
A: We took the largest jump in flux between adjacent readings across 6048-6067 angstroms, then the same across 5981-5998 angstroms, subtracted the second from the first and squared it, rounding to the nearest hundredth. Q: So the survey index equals 0.02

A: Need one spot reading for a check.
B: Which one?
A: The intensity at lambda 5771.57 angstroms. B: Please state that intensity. 12.32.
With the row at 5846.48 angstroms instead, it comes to 12.58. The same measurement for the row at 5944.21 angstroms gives 11.77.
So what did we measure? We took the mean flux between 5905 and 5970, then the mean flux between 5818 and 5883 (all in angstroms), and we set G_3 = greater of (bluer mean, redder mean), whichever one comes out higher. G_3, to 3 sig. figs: 12.3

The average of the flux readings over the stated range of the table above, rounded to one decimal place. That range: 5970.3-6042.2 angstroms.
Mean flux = 12.6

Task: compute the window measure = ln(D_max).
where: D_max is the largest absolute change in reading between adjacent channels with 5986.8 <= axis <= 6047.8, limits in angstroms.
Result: -1.39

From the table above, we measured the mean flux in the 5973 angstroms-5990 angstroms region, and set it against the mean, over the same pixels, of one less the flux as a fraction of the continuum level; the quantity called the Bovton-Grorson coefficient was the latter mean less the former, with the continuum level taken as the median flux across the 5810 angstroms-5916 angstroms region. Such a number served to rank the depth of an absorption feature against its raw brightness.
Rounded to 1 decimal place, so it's -12.9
